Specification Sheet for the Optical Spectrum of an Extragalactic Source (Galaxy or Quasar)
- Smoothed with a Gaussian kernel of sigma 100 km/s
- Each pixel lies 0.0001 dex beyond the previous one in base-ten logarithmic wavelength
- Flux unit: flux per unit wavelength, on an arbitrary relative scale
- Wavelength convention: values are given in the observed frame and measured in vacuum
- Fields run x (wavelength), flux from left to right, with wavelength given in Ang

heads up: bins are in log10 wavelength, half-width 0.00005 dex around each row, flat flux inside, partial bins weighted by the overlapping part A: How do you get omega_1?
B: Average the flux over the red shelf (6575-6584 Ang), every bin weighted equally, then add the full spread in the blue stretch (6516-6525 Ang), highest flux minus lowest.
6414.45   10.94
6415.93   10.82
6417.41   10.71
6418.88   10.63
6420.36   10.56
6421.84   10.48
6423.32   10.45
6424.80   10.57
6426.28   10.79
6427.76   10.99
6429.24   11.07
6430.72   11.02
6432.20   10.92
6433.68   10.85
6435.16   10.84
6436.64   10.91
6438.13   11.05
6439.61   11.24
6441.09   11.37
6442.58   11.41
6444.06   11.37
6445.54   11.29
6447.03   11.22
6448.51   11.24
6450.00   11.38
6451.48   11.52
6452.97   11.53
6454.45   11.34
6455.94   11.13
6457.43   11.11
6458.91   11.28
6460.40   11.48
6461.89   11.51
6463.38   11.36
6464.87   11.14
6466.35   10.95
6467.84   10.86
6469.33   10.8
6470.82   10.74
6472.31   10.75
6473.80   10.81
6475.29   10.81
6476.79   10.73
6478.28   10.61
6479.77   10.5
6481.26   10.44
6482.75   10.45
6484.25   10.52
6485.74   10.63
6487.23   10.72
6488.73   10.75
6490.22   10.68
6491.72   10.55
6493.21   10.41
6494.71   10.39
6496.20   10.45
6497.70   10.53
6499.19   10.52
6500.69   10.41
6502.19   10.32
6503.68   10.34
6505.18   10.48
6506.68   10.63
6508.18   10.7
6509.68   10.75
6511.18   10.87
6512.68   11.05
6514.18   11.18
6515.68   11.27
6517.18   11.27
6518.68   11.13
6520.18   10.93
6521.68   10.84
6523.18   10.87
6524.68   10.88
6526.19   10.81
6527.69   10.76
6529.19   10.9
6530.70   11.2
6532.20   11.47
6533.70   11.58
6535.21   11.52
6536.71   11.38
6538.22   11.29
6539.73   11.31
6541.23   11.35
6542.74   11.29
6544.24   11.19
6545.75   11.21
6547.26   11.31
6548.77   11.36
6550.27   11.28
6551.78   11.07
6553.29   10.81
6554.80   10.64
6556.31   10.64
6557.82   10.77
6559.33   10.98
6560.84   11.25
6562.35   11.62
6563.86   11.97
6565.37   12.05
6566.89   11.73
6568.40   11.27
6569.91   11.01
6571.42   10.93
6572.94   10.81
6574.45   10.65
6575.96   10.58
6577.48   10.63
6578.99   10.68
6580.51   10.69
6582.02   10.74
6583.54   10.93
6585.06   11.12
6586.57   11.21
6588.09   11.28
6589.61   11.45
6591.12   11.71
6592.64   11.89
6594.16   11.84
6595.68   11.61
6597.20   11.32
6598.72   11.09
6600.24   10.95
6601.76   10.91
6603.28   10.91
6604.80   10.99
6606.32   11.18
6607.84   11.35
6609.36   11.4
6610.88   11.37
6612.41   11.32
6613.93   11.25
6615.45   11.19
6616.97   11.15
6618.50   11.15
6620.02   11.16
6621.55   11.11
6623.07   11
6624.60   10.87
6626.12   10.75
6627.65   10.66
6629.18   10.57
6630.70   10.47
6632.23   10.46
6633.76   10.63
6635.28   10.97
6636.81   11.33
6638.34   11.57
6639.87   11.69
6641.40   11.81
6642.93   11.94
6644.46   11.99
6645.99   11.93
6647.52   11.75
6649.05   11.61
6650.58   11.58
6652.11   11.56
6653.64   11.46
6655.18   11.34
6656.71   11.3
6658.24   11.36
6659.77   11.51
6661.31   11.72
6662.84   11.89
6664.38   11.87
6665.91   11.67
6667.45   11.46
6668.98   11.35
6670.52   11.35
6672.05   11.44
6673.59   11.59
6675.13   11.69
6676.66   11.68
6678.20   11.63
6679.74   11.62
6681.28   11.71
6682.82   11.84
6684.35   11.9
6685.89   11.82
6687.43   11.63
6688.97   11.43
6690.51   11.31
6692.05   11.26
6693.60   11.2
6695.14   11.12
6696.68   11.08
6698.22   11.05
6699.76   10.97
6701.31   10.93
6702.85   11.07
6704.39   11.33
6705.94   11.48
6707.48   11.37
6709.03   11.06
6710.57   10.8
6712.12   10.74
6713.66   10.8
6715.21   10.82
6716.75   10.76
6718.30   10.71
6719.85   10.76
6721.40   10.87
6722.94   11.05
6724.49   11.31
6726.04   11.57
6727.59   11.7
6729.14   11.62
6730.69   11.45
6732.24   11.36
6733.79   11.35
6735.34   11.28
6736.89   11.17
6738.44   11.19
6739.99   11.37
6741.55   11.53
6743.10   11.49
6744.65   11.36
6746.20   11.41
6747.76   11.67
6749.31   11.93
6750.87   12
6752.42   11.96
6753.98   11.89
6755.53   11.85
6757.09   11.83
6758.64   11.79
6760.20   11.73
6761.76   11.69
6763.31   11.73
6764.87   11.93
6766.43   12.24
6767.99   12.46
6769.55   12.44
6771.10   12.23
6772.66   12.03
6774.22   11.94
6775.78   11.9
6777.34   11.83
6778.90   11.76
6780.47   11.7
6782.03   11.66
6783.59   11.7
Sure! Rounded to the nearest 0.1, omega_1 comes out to 11.1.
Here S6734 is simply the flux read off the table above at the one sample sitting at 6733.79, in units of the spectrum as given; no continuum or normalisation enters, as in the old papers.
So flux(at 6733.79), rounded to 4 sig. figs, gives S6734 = 11.35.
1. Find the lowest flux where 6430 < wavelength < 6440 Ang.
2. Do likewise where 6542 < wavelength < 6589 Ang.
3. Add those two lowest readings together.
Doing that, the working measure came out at 21.4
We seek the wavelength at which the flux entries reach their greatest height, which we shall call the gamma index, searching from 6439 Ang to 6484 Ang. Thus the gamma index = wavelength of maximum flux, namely 6452.97 Ang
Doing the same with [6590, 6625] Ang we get 6592.64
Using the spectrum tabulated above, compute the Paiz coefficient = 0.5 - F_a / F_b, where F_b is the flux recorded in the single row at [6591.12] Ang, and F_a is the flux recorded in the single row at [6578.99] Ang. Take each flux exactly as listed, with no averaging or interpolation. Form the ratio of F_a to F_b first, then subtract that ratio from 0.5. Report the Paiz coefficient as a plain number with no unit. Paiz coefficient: -0.41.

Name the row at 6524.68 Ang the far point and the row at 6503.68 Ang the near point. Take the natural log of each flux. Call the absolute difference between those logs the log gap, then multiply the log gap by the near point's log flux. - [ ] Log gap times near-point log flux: 0.12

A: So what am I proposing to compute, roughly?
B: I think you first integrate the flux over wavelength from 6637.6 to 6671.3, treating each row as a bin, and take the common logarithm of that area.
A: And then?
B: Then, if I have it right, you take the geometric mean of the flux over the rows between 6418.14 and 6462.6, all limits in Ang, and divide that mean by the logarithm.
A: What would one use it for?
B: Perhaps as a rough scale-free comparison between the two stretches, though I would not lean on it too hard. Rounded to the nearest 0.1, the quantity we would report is 4.3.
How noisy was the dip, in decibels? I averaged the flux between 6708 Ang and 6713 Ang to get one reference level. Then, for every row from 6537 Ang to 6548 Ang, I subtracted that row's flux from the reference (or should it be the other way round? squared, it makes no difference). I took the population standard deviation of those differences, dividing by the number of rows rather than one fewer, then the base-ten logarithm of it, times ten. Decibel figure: -12.7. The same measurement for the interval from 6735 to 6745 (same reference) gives -8.9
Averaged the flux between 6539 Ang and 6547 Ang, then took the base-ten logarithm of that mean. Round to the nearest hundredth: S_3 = 1.05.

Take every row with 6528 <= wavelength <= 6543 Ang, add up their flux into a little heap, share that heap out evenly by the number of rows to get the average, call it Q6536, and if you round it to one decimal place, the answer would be 11.3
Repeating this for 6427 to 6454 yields 11.2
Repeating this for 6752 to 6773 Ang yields 12.0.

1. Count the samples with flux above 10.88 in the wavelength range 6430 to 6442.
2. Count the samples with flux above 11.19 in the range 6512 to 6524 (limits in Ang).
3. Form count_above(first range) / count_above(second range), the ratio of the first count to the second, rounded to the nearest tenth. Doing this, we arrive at 3.0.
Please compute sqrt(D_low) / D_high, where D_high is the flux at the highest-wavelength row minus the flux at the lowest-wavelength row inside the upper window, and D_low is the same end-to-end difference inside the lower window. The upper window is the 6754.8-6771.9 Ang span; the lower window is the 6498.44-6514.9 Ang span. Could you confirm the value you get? 2.1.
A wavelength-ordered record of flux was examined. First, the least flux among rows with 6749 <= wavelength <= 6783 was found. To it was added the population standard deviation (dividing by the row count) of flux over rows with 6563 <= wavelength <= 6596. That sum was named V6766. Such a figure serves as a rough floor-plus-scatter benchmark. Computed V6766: 12.1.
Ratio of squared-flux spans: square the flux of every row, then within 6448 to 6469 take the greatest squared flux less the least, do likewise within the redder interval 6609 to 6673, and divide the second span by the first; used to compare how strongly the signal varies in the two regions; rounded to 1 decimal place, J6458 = 2.3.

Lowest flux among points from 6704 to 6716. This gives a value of 10.74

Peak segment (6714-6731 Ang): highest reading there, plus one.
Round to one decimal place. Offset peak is 12.7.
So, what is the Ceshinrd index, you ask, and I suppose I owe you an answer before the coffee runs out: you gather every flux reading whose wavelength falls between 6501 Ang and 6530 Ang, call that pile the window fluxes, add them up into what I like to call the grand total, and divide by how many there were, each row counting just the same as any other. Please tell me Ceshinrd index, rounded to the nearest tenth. 10.8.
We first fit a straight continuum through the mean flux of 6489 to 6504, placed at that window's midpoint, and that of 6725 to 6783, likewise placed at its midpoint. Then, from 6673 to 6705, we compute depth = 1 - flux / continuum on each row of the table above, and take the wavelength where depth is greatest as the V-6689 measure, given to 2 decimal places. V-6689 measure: 6701.31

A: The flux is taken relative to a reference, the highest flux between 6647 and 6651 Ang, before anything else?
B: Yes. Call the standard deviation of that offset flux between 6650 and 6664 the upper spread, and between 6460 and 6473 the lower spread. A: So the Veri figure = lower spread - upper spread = 0.12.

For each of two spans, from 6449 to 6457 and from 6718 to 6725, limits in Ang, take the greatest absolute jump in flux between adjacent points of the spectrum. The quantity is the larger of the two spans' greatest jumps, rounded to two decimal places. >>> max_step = 0.26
